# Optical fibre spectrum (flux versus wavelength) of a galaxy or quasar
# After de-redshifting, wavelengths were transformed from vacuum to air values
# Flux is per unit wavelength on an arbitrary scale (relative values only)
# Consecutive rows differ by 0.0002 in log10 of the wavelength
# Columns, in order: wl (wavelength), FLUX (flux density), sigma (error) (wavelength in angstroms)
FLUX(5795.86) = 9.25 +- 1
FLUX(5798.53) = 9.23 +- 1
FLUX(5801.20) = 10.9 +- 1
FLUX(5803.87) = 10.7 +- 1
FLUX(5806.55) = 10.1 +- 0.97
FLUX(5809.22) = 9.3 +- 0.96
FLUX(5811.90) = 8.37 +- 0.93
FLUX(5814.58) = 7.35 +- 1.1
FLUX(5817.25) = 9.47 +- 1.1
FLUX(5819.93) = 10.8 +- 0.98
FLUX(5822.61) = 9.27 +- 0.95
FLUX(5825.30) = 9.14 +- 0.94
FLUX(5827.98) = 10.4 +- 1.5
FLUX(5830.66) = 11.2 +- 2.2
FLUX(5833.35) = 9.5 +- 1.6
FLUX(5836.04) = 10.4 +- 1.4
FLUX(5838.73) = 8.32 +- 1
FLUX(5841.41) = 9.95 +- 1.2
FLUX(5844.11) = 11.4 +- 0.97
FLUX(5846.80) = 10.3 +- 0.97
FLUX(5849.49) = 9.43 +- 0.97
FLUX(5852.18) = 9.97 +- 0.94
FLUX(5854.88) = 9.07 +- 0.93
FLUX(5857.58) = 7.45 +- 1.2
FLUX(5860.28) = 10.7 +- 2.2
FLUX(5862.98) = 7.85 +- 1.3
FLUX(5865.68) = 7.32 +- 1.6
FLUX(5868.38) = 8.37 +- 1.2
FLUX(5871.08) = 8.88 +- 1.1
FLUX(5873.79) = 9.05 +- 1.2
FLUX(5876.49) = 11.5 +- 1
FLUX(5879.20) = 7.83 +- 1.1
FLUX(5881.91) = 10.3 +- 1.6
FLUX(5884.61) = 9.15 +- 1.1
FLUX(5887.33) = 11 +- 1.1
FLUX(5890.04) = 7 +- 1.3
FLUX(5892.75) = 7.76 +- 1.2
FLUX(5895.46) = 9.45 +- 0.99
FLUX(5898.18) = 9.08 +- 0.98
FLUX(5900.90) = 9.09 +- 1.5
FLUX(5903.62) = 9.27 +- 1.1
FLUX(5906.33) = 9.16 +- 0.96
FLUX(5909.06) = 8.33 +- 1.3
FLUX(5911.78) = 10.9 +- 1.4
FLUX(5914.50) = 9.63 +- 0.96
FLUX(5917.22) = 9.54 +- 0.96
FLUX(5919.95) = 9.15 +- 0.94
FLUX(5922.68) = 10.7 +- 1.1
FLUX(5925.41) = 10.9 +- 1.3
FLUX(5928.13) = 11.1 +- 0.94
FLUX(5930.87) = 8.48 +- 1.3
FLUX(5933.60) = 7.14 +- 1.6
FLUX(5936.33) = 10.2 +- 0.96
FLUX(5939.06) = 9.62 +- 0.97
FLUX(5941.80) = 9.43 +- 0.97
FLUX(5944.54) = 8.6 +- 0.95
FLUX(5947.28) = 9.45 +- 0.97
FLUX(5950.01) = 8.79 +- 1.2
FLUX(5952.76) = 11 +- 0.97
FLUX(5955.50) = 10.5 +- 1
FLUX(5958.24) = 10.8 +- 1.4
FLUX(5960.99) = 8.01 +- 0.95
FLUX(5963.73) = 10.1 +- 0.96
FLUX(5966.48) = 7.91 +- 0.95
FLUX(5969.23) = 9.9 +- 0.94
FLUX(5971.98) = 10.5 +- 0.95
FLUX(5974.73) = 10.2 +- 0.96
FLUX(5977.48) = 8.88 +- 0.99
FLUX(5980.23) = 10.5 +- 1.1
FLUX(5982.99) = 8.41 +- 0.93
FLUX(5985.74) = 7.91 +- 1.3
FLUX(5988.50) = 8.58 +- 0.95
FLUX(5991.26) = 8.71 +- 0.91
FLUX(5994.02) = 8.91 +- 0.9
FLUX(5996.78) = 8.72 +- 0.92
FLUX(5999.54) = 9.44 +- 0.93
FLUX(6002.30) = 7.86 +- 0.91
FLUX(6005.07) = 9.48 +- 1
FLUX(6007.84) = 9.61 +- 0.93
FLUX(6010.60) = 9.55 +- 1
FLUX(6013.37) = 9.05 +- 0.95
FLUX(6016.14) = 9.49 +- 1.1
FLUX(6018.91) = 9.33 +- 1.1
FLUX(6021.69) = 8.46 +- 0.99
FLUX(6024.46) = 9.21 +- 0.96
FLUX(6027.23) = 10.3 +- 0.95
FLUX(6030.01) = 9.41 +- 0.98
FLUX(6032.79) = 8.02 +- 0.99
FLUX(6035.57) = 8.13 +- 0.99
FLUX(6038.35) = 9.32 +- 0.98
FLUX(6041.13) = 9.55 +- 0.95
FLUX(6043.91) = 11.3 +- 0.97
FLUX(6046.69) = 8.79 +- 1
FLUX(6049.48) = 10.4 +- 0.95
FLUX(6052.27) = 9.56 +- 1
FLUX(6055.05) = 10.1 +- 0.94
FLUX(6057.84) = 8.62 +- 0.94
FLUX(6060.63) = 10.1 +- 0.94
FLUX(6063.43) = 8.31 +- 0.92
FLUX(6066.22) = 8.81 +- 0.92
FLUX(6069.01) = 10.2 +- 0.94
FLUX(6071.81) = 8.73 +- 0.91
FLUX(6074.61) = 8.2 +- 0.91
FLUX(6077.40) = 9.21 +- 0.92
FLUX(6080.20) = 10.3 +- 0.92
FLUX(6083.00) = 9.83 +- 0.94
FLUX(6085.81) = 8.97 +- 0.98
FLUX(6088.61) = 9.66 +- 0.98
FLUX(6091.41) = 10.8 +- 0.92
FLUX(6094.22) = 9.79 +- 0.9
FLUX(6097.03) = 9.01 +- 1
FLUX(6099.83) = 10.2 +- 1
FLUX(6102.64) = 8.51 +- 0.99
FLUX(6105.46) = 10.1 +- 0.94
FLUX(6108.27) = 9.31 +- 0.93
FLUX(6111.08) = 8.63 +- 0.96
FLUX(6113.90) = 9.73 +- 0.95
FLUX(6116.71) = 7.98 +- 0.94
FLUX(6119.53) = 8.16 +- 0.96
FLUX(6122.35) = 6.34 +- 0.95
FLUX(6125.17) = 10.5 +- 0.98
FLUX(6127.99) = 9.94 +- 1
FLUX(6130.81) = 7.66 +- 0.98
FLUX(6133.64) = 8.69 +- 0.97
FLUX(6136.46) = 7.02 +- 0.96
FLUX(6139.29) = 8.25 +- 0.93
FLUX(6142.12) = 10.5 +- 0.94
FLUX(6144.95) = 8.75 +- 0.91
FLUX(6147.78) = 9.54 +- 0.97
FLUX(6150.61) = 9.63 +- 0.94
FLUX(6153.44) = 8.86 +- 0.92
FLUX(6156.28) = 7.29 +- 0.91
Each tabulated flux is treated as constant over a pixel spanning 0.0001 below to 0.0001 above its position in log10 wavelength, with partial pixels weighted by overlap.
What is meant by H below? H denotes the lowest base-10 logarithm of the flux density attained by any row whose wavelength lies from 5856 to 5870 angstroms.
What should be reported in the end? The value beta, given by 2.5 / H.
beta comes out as 2.89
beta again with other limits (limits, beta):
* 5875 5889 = 2.80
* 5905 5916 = 2.72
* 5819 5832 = 2.60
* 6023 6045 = 2.76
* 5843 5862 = 2.87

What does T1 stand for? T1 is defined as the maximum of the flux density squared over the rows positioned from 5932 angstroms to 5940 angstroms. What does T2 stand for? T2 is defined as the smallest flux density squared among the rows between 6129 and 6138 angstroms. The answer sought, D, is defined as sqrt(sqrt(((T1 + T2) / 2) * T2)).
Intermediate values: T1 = 104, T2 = 49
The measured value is 7.8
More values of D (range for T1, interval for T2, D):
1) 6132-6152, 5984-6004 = 8.5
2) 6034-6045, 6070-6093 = 9.0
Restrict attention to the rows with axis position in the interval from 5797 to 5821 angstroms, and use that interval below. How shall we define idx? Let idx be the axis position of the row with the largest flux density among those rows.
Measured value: 5801.20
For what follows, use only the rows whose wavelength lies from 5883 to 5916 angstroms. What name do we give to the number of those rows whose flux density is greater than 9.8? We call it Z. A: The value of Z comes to 2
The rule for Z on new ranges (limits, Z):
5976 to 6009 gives 1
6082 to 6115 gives 4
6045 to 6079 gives 4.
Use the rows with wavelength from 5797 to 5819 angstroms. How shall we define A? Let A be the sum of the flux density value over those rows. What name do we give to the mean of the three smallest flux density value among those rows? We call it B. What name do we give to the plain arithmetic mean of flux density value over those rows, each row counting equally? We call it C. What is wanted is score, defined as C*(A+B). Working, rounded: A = 75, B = 8.32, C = 9.43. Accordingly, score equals 789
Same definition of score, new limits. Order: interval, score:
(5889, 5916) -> 873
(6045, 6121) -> 2428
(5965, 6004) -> 1213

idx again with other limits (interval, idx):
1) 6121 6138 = 6125.17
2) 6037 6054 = 6043.91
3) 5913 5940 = 5928.13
